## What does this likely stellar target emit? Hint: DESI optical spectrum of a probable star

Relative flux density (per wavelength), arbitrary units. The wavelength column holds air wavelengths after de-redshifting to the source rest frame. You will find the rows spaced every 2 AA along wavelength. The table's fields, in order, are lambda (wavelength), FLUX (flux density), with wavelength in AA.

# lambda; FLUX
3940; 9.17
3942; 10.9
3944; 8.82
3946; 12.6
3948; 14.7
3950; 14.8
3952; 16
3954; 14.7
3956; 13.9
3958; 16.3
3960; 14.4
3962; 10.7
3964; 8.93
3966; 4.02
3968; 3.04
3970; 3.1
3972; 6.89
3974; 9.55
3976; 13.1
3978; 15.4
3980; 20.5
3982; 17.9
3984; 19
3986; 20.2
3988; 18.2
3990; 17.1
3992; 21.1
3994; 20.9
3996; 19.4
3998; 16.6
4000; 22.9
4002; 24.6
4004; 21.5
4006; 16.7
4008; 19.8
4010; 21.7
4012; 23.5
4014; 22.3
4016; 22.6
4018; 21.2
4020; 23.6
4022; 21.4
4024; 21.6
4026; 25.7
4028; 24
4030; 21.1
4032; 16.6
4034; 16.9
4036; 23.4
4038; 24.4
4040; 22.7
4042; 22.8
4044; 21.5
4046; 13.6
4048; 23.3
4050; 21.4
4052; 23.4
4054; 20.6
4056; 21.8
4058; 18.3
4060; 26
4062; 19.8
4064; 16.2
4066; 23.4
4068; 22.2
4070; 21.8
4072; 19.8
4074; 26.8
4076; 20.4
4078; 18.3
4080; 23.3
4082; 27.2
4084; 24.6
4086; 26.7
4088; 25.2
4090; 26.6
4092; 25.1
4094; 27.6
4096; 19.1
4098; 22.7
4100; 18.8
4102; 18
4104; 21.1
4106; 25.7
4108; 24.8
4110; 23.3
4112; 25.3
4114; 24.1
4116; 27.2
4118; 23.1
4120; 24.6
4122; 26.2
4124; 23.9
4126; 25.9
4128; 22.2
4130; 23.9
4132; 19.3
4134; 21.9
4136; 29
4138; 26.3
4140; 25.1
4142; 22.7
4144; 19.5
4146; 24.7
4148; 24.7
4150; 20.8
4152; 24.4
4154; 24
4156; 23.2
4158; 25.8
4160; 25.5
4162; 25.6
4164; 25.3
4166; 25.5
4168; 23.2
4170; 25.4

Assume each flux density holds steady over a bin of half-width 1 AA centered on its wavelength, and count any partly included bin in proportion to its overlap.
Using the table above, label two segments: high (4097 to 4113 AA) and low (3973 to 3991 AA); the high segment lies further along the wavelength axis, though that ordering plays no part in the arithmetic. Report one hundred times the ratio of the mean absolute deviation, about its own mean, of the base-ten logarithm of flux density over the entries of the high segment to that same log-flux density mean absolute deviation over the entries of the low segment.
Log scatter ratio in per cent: 60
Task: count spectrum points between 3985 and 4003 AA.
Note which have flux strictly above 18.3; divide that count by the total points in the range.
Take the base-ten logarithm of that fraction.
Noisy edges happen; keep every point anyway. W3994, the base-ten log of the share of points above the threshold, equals -0.18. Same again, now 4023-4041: -0.11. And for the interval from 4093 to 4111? -0.05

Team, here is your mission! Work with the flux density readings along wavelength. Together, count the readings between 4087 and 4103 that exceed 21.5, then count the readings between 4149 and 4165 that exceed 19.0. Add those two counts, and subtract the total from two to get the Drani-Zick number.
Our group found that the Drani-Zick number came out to -11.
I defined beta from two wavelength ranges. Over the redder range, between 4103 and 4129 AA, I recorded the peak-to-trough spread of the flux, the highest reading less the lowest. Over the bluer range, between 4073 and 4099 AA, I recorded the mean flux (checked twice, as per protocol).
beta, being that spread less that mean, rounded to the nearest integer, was -18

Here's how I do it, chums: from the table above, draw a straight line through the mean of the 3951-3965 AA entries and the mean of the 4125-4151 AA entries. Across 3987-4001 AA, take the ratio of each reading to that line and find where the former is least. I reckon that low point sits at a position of 3998 AA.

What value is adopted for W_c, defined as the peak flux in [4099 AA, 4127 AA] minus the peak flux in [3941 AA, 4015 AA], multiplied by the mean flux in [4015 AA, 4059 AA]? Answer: 56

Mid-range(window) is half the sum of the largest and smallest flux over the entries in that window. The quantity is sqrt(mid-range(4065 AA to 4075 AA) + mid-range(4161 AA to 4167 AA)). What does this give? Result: 6.98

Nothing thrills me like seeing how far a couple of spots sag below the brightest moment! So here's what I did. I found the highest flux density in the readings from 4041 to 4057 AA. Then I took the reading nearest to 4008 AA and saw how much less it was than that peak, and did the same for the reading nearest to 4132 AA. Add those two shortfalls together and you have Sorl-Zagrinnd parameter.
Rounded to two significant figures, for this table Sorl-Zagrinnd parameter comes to 7.7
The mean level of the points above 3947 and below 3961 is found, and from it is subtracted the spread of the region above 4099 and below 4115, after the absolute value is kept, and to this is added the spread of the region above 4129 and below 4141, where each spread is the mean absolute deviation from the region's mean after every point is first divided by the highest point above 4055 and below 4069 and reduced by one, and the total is 15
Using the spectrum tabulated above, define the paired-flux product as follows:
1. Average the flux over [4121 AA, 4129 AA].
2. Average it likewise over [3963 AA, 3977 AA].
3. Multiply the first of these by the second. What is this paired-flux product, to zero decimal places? 171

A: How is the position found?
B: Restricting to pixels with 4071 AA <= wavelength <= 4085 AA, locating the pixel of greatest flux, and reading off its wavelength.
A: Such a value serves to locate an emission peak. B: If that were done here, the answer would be 4082 AA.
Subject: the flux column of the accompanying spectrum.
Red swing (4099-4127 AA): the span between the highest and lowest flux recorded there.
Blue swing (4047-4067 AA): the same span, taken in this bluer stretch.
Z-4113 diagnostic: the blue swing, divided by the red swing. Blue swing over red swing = 1.1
